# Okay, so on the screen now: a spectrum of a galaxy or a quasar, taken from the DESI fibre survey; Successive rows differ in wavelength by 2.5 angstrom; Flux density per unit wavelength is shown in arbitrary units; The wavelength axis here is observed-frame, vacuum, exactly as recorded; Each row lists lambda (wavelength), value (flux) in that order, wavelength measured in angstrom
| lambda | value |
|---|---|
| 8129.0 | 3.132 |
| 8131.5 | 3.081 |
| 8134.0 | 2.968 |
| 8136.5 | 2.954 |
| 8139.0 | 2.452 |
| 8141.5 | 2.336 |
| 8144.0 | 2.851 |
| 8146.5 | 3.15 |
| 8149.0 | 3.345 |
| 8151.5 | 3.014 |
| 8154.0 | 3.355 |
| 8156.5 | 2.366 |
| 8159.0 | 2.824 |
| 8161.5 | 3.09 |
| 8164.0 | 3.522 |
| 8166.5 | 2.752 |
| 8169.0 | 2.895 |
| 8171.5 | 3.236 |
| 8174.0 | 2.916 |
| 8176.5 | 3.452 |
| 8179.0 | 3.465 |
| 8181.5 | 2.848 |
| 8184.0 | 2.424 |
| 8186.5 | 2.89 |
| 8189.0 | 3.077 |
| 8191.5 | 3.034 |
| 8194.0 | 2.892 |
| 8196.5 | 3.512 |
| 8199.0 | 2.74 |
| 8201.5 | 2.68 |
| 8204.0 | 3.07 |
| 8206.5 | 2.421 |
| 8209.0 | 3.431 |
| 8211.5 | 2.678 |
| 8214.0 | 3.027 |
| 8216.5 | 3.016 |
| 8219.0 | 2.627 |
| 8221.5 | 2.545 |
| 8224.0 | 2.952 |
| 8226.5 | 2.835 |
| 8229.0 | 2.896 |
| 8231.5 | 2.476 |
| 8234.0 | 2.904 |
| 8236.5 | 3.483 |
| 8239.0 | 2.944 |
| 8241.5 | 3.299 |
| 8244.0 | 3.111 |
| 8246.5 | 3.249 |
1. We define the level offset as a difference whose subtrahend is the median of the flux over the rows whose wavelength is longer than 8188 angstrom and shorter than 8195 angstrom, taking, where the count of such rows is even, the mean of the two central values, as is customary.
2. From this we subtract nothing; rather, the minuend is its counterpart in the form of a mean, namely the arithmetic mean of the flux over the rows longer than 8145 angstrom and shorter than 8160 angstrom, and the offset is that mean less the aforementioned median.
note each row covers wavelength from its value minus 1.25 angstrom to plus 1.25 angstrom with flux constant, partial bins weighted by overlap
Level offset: -0.025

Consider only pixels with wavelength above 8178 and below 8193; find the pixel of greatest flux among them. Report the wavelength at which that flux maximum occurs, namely 8179.0 angstrom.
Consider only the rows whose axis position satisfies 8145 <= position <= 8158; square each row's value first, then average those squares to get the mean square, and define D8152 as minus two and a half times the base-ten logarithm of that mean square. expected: -2.43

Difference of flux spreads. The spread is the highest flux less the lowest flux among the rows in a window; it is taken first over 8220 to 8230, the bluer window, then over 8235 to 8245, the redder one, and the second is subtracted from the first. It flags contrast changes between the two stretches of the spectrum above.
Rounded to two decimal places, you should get -0.13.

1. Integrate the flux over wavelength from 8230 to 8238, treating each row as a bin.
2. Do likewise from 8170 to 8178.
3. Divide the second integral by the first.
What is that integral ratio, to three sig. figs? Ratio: 1.08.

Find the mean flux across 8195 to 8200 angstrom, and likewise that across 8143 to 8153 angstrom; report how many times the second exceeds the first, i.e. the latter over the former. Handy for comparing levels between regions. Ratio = 0.99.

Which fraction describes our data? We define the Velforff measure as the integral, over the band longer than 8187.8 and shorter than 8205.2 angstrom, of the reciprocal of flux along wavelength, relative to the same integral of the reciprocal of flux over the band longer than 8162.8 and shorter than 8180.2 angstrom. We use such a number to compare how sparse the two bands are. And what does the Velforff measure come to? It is 1.06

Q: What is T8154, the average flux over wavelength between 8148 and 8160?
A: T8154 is 2.98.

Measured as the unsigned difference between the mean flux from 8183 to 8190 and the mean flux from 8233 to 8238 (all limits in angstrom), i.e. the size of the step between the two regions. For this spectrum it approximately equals 0.40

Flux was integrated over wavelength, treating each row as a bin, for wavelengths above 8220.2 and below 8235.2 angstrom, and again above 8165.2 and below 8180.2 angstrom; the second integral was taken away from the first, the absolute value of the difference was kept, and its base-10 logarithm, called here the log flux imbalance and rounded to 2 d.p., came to 0.72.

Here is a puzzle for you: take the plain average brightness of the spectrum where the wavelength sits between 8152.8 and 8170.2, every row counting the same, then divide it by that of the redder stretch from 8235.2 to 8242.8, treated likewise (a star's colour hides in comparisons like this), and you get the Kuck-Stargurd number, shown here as 0.92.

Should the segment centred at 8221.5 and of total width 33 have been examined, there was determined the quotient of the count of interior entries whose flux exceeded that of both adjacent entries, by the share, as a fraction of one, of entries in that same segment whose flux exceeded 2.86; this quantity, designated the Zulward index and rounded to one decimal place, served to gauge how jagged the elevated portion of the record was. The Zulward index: 7.4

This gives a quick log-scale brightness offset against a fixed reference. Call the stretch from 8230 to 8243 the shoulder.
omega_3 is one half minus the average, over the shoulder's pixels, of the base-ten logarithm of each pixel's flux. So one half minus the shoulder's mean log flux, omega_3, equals 0.023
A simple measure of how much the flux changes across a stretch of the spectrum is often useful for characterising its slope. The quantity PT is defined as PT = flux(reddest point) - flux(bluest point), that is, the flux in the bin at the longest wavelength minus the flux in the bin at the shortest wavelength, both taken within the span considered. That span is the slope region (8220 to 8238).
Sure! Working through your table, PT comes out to 0.9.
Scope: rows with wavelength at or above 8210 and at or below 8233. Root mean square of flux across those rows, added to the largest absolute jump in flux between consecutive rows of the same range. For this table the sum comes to 3.2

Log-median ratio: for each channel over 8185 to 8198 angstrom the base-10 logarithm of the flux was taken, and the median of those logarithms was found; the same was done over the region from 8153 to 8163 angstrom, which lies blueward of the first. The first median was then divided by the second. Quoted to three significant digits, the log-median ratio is 1.02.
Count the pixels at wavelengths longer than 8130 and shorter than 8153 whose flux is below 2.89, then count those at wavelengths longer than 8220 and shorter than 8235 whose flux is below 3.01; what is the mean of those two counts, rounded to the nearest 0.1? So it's 4.5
